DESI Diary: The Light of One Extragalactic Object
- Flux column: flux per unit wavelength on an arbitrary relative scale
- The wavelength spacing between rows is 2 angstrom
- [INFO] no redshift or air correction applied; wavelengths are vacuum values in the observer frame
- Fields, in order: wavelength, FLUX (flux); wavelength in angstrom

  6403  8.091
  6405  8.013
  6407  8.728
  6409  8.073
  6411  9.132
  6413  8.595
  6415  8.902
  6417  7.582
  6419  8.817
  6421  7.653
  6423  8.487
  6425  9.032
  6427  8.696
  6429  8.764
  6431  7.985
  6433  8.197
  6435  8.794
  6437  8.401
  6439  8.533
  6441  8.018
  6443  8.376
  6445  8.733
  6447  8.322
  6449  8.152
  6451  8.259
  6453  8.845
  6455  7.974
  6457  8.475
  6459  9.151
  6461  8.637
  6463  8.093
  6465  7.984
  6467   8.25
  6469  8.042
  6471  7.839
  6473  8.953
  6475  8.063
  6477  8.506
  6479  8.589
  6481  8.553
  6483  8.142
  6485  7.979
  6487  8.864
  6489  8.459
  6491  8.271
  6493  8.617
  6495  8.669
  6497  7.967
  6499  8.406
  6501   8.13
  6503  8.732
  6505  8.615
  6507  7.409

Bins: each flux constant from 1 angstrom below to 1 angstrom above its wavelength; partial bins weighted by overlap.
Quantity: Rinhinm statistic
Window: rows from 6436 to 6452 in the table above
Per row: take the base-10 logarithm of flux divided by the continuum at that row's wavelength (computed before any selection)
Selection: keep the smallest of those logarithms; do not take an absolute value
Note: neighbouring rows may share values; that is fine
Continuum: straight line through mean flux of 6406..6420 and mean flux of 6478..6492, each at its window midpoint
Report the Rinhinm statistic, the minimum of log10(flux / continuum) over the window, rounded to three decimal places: -0.025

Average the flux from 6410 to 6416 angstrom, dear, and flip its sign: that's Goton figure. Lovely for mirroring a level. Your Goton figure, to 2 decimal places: -8.88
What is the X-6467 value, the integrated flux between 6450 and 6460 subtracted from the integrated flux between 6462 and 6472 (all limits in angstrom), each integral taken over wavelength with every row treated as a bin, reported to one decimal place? -5.0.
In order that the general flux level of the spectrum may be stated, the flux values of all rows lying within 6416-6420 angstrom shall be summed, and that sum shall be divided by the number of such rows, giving 8.20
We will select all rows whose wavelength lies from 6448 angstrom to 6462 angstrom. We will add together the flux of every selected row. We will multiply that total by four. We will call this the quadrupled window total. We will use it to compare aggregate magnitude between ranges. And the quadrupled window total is 238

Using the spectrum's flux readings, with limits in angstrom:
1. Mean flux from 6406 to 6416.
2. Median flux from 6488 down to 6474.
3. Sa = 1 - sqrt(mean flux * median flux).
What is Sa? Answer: -7.60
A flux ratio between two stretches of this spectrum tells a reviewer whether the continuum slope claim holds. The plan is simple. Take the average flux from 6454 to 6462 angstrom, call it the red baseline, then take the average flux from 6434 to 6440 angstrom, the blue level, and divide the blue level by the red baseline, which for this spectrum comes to 1.00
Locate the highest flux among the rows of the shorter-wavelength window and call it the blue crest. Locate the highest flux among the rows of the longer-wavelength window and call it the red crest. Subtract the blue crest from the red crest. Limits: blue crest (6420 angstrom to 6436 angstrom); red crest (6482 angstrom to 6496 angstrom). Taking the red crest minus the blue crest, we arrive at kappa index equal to -0.17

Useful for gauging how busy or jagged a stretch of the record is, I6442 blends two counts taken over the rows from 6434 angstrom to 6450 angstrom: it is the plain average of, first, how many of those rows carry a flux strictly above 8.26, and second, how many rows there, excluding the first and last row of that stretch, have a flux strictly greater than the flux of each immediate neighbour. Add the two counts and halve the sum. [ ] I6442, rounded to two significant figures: 4.0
